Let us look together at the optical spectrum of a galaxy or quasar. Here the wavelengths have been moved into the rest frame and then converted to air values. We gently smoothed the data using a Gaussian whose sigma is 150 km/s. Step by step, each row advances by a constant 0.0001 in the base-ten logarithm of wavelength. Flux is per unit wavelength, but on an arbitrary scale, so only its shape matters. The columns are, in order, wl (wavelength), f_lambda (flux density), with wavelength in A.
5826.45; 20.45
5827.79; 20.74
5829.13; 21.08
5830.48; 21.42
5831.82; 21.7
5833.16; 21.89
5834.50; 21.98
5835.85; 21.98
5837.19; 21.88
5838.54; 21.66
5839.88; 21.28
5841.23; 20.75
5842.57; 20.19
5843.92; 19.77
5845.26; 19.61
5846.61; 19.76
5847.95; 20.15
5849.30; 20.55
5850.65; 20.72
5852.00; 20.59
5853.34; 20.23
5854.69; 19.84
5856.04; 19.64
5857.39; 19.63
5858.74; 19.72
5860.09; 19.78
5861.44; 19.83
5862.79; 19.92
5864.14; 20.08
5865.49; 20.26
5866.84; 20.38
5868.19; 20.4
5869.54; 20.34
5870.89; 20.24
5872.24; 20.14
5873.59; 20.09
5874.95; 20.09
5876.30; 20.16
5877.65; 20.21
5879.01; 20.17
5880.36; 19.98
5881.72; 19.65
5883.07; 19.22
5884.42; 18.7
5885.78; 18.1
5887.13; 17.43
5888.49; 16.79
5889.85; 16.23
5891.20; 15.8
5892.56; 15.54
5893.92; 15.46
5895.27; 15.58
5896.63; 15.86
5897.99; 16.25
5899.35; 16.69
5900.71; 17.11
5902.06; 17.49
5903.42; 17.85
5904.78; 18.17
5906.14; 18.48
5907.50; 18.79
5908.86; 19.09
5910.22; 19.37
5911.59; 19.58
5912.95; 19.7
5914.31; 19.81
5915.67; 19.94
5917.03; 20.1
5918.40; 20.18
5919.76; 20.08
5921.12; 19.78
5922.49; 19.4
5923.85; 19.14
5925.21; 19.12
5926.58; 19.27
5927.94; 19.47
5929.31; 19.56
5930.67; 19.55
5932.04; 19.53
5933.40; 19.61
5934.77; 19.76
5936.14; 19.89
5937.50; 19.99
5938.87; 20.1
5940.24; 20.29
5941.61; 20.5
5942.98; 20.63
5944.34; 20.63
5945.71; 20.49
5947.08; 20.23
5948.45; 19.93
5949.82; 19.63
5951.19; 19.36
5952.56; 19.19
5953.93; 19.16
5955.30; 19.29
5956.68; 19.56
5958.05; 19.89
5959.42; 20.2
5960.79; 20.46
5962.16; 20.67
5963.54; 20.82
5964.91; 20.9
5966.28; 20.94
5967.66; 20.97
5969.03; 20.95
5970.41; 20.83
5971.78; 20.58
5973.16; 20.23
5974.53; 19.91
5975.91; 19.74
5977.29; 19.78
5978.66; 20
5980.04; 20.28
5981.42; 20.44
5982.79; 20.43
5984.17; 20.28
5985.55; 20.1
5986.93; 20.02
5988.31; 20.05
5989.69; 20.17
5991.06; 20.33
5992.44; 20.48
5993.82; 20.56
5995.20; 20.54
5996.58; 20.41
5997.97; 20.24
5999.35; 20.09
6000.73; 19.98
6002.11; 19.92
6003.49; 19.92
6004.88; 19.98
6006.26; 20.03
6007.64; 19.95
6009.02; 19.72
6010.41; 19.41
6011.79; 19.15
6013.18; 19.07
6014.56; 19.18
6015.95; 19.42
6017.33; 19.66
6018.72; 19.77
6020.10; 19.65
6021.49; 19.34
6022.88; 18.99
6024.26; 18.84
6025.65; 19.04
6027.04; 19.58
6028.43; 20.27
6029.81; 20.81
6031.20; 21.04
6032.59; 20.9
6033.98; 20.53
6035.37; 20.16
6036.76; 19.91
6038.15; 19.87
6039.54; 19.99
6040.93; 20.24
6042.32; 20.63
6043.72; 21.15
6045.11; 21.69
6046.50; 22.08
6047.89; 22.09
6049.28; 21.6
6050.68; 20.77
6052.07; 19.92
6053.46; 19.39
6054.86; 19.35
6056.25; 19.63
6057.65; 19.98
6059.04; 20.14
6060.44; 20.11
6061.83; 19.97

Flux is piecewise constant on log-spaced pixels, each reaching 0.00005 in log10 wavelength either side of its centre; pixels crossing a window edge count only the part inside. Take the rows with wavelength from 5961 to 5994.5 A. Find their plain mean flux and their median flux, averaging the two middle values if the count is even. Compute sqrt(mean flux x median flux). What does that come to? 20.39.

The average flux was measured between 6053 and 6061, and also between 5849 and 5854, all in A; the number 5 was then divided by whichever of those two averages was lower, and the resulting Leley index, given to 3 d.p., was 0.253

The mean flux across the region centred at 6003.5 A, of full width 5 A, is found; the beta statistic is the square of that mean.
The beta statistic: 398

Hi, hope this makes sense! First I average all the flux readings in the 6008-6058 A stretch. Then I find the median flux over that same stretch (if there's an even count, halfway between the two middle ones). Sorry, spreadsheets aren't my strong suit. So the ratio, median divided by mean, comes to 0.99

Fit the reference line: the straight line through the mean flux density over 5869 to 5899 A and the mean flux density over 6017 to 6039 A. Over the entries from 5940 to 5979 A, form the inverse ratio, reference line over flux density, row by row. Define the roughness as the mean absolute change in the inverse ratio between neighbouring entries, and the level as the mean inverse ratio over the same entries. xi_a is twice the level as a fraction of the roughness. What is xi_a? 219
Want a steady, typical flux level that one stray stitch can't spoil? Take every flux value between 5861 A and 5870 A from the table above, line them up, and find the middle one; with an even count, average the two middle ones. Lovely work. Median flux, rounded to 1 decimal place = 20.3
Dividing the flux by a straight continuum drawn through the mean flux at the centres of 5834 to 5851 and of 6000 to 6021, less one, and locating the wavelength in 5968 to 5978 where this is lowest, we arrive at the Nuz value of 5975.91 A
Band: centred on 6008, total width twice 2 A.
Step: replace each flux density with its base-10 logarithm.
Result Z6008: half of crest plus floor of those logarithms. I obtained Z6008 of 1.30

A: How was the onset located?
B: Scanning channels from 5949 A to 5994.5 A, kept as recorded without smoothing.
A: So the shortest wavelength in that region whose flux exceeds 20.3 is 5960.79 A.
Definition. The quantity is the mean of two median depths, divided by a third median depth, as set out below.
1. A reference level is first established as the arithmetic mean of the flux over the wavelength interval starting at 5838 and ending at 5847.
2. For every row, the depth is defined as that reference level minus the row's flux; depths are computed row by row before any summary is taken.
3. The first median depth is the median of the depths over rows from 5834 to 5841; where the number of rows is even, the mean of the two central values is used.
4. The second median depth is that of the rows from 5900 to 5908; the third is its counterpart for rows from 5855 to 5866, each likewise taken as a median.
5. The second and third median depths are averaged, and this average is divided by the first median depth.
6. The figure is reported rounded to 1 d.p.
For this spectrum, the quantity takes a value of -1.1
